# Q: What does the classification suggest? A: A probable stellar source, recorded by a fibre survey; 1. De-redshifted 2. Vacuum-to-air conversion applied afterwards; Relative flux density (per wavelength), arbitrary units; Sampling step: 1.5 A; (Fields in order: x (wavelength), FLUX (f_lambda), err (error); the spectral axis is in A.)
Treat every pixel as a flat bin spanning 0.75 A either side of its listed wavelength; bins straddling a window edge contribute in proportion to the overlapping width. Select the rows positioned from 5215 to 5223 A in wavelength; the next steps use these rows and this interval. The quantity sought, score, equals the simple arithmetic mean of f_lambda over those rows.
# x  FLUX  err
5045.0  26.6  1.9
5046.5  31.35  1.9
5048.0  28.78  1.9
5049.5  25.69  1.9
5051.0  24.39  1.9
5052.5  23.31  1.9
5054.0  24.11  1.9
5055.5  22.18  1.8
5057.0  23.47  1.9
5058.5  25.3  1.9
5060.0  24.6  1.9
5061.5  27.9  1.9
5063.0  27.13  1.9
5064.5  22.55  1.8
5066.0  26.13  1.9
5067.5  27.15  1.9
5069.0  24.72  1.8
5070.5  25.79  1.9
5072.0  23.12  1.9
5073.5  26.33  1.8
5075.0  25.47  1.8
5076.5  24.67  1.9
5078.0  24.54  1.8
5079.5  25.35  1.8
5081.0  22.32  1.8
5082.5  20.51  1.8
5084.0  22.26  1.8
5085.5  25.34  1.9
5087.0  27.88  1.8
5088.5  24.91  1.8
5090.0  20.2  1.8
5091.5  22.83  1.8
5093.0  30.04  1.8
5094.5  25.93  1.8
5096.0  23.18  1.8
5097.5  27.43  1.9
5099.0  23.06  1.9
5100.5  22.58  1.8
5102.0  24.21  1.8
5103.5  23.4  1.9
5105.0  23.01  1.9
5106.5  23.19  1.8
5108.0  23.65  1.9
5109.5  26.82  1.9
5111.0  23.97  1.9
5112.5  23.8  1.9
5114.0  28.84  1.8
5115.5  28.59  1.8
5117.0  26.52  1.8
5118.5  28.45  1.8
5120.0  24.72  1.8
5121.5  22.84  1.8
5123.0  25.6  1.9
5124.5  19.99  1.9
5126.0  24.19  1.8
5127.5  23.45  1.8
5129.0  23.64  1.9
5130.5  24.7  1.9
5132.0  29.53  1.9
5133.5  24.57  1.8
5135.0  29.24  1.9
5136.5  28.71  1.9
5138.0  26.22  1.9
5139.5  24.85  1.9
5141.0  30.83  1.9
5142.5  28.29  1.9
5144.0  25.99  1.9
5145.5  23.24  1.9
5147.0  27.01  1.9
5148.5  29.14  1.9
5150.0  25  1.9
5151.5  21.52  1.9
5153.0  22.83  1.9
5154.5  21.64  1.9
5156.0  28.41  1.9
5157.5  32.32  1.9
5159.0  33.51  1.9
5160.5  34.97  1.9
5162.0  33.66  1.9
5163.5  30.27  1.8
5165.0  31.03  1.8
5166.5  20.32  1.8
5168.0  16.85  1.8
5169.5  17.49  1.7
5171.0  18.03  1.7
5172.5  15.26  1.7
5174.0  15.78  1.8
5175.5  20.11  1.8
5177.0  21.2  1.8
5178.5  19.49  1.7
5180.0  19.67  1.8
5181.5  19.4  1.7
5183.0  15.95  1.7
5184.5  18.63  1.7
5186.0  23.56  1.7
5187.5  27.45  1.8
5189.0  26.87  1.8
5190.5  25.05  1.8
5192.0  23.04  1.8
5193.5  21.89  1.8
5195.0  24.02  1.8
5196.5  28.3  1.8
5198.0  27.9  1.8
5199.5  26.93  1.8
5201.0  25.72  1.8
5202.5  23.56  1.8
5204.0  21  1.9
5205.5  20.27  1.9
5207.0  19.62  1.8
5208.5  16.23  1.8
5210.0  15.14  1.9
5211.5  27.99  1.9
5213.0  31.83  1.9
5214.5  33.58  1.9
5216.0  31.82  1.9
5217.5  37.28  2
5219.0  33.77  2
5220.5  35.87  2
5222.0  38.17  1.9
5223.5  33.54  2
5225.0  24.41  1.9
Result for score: 35.4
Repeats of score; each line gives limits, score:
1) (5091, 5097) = 25.5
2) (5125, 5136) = 25.6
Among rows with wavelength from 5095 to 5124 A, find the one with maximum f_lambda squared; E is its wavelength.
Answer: 5114.0 A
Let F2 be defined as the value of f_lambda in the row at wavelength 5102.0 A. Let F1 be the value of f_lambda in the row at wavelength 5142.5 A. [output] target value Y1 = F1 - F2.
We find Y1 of 4.1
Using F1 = 28.29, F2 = 24.21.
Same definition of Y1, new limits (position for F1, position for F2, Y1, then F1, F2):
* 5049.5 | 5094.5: -0.2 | 25.69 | 25.93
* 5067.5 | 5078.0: 2.6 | 27.15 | 24.54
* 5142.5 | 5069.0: 3.6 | 28.29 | 24.72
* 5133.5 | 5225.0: 0.2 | 24.57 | 24.41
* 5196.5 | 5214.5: -5.3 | 28.3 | 33.58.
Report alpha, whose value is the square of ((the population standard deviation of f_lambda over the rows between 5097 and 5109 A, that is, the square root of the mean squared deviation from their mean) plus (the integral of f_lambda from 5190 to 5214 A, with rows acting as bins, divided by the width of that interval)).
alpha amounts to 634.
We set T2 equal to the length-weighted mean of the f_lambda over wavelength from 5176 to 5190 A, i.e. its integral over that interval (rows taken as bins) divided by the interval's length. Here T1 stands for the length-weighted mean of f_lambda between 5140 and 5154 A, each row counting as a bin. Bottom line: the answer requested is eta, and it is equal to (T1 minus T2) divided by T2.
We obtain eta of 0.21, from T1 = 25.9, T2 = 21.4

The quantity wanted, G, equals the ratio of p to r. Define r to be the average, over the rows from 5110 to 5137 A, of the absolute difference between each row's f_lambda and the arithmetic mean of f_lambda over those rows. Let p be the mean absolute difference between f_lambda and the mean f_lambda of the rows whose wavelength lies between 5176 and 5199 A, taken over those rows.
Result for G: 1.4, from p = 3.1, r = 2.3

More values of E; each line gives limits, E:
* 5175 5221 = 5217.5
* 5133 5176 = 5160.5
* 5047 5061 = 5048.0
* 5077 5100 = 5093.0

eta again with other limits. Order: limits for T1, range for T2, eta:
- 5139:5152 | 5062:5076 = 0.04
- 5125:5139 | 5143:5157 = 0.03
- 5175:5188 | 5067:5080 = -0.19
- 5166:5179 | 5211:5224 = -0.46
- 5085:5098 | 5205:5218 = -0.02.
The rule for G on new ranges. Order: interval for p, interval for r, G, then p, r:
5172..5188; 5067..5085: 1.6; 2.5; 1.5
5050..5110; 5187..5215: 0.4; 1.6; 3.8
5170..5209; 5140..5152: 1.4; 3.4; 2.4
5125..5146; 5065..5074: 2.0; 2.2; 1.1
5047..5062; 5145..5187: 0.3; 1.6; 5.1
